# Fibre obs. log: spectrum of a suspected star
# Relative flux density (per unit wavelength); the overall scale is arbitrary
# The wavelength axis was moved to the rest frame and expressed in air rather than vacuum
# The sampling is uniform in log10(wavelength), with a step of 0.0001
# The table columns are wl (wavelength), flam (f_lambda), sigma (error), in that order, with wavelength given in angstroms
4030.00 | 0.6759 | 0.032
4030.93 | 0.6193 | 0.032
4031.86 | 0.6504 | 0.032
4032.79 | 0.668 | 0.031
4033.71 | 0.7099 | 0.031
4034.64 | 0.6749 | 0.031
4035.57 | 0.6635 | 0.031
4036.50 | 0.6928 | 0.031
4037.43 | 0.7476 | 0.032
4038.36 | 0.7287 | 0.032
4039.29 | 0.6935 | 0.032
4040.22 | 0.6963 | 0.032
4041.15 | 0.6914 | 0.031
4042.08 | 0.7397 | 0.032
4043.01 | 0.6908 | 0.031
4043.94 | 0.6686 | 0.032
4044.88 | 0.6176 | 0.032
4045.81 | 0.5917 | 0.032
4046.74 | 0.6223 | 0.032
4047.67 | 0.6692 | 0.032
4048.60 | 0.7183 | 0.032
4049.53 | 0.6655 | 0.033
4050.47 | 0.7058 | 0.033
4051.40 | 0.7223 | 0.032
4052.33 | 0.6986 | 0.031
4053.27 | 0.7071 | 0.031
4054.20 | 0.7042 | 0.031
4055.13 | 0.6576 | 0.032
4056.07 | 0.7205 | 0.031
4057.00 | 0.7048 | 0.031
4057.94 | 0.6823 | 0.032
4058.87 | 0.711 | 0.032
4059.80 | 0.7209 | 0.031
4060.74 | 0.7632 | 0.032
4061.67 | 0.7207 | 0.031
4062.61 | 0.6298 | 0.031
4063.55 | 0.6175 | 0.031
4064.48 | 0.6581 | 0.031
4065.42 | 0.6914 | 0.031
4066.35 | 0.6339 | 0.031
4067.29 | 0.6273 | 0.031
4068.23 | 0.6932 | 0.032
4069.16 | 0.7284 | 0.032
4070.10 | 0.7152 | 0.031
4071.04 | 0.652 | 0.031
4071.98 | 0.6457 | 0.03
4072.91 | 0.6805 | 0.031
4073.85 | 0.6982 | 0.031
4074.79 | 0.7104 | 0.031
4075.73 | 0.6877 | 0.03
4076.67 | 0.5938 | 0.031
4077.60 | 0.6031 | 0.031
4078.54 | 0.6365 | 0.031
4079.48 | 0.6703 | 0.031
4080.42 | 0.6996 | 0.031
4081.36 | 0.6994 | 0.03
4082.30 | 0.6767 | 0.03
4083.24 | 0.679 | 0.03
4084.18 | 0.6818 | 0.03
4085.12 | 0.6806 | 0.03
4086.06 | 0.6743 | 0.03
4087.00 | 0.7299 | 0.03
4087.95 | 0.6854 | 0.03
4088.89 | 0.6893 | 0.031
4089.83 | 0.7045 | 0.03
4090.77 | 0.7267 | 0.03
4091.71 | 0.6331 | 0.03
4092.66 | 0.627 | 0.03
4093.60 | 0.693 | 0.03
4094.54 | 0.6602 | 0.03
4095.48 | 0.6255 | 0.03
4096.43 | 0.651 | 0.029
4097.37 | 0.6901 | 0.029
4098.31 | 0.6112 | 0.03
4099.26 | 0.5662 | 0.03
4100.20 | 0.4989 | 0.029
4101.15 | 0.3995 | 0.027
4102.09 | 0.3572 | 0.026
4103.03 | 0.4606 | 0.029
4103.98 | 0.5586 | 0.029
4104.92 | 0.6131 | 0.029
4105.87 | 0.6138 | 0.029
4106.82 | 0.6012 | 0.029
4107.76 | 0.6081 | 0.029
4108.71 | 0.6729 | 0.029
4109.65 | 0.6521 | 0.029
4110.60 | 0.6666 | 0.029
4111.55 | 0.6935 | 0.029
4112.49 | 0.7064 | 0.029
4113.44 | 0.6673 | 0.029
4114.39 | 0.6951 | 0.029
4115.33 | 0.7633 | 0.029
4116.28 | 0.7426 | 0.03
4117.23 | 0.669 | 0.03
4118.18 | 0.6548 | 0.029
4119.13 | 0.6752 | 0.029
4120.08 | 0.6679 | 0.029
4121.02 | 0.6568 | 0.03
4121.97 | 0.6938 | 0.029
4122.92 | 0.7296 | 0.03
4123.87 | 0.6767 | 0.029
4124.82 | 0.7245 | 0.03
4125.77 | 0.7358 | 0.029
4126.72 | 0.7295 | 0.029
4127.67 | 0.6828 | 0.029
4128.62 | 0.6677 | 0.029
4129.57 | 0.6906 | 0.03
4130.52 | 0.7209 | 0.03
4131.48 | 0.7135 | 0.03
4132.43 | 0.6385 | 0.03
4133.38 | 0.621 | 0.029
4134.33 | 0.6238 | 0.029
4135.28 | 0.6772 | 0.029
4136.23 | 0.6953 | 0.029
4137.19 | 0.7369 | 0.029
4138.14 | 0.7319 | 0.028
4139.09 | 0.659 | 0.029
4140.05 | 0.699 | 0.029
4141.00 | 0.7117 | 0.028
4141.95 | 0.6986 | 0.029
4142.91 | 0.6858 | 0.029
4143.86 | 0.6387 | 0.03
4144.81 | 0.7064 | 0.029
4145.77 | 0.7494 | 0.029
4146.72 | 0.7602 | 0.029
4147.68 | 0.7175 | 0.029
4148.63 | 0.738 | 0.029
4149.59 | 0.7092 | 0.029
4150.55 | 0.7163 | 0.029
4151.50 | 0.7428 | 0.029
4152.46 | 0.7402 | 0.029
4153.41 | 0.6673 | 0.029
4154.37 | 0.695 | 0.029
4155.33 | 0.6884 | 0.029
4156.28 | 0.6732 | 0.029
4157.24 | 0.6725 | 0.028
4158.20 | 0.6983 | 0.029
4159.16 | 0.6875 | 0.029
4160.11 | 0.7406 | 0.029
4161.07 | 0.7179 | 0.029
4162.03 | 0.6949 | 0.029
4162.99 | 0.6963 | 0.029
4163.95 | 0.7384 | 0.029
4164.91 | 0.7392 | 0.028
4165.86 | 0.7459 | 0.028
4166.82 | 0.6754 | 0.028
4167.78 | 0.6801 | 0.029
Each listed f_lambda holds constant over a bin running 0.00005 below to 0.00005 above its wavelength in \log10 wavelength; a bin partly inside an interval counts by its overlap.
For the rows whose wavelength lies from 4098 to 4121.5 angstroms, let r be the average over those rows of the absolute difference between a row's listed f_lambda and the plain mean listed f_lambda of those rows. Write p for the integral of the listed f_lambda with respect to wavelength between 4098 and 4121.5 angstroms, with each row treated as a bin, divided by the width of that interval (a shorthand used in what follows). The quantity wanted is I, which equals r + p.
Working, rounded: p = 0.619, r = 0.074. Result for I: 0.693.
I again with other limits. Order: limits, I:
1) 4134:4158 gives 0.729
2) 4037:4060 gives 0.719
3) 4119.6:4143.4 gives 0.718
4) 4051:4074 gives 0.718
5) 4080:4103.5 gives 0.705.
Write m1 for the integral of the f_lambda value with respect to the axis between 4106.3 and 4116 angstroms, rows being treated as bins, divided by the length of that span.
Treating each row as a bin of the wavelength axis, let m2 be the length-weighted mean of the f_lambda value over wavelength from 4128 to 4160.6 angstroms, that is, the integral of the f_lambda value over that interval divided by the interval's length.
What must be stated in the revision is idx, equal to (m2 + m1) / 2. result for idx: 0.686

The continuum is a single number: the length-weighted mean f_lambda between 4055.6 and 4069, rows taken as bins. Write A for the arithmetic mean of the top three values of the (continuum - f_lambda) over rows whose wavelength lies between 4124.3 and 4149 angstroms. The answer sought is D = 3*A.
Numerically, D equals 0.172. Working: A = 0.057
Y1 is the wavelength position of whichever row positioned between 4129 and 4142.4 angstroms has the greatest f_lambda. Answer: 4137.19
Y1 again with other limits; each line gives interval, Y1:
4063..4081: 4069.16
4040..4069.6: 4060.74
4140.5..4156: 4146.72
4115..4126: 4115.33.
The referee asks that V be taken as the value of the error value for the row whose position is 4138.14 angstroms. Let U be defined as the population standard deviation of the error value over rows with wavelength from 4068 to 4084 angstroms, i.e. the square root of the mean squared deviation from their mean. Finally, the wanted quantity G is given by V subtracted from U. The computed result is -0.0274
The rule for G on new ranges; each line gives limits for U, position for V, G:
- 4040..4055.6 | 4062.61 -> -0.0304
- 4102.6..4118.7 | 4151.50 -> -0.0287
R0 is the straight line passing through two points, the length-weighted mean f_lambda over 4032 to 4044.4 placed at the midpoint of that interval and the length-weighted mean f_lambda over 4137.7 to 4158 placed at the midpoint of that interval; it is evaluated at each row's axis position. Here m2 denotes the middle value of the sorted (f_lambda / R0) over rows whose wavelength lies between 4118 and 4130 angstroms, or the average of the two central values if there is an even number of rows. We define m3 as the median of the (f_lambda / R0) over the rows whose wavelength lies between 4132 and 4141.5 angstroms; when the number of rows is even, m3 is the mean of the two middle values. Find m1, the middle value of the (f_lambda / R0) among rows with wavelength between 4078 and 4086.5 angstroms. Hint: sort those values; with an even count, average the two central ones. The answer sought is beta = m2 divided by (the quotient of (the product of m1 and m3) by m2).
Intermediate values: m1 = 0.97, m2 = 0.971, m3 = 0.98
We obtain 1.00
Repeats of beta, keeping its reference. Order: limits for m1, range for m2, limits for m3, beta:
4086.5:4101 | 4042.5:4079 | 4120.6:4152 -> 1.02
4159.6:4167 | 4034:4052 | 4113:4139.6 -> 0.98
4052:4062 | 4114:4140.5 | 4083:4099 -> 0.98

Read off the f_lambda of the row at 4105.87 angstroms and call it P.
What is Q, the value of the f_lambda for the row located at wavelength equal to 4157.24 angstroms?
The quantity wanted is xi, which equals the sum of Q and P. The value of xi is 1.29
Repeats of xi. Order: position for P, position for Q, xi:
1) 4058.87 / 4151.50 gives 1.45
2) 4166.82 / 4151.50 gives 1.42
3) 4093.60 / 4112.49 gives 1.40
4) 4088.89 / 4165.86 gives 1.44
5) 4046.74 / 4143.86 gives 1.26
